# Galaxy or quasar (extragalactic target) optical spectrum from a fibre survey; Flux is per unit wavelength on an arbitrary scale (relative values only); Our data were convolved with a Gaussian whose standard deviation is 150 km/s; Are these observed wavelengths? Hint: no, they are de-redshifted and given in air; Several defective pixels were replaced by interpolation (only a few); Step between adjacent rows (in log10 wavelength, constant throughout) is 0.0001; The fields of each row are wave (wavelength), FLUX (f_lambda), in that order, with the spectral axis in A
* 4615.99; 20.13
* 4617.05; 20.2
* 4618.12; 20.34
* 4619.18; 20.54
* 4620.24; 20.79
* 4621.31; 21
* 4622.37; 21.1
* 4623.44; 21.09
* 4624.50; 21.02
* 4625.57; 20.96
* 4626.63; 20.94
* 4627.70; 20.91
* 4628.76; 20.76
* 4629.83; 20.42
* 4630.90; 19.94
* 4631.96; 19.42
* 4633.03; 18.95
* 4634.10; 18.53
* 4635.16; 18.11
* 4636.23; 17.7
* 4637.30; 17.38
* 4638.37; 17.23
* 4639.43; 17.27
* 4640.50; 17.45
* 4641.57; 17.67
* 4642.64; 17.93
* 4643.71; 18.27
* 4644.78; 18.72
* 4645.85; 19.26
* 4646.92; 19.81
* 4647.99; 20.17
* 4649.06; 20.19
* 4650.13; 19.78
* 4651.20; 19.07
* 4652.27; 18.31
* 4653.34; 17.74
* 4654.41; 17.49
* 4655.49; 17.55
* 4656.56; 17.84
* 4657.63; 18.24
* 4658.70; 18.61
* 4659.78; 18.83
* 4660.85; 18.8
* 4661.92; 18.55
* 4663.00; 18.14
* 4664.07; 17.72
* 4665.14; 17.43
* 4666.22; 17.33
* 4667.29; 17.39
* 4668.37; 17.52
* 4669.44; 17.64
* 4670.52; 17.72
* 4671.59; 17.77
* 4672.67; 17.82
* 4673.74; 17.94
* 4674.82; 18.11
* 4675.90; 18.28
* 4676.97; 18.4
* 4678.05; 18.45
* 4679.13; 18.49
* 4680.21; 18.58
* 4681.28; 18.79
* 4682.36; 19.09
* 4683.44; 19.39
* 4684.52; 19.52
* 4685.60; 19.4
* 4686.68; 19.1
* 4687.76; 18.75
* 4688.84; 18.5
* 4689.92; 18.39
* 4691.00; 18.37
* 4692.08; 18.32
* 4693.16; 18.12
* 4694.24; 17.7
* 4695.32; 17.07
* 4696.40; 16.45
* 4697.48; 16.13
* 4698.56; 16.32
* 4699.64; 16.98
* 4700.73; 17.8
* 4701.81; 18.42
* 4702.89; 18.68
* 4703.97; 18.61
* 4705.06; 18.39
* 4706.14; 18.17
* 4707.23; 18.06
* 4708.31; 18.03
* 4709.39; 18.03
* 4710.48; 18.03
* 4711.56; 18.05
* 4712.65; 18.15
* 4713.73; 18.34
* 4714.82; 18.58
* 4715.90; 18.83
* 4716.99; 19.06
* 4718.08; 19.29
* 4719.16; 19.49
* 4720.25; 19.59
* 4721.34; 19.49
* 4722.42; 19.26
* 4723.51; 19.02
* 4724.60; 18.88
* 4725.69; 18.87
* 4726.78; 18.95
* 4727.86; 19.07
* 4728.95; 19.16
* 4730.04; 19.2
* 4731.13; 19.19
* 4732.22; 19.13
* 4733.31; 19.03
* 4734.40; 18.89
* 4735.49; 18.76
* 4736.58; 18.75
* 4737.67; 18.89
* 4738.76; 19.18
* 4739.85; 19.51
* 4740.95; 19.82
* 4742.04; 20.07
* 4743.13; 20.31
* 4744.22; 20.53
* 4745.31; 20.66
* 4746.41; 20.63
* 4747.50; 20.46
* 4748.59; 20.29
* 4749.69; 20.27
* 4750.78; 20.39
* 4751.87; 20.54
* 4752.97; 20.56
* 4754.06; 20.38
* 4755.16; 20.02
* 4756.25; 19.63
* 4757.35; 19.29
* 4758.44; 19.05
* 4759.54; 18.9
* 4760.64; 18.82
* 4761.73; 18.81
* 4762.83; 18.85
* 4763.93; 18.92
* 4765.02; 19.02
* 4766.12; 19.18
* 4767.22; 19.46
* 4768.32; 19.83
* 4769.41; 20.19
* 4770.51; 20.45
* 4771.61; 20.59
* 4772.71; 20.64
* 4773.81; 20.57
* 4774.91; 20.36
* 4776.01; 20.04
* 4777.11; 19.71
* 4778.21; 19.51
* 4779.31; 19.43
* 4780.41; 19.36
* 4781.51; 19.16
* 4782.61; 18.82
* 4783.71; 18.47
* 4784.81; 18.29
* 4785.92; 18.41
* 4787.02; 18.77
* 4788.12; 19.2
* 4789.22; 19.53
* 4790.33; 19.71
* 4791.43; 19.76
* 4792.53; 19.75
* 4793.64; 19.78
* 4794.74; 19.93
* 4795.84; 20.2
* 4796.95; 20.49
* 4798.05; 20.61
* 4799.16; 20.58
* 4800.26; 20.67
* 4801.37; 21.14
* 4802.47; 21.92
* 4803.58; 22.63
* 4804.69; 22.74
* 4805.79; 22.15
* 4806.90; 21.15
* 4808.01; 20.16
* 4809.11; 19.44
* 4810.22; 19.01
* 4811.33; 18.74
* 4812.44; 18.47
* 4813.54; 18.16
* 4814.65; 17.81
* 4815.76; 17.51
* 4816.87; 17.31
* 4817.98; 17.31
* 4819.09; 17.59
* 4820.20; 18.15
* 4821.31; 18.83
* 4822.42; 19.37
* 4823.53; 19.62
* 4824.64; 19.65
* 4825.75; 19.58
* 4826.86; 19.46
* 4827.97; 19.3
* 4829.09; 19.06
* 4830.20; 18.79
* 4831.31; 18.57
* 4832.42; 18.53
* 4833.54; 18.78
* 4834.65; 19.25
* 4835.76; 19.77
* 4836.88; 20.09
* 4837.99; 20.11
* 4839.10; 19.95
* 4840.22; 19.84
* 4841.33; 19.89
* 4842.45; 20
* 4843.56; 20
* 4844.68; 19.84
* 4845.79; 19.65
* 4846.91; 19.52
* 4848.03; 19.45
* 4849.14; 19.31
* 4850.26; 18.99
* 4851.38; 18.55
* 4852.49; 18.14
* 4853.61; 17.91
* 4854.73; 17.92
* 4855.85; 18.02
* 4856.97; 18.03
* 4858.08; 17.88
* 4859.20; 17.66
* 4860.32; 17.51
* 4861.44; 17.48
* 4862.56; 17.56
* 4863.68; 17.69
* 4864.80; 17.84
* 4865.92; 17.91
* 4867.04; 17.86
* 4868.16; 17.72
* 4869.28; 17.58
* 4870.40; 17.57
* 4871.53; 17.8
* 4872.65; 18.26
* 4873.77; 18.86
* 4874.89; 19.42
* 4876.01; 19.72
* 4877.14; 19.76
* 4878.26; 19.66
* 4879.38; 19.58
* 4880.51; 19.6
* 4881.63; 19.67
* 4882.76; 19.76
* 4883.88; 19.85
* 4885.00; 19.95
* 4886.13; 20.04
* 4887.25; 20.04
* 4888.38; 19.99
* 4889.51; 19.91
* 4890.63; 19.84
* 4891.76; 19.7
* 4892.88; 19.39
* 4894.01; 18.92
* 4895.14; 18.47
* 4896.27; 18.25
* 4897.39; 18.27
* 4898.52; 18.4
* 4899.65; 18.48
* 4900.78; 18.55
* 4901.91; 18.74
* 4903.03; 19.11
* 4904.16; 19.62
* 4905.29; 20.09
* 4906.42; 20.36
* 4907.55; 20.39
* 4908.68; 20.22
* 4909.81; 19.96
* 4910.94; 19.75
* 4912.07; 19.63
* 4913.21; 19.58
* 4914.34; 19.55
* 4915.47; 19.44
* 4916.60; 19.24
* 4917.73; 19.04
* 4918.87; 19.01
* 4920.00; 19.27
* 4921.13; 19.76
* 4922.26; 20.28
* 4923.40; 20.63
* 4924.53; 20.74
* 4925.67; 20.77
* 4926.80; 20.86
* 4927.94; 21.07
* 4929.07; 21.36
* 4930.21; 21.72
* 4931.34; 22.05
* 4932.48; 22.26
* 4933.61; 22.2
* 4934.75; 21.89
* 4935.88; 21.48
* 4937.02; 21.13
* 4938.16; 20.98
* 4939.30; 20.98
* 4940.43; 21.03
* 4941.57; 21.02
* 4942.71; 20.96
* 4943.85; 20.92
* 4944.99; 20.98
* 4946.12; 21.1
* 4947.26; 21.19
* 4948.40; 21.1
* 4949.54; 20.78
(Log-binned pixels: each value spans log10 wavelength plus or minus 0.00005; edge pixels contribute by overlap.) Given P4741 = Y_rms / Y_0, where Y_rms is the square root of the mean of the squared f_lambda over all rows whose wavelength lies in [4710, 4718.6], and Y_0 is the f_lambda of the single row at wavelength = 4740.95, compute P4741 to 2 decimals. 0.94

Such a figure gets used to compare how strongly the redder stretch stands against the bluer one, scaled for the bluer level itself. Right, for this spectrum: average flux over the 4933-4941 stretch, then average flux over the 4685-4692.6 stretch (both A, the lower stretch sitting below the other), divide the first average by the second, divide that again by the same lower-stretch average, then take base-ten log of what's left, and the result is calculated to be -1.21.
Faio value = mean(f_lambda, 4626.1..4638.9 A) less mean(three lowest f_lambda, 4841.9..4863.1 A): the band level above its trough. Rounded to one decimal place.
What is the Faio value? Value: 1.7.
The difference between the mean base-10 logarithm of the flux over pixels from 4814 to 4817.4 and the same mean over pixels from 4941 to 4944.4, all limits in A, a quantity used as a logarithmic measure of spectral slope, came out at -0.08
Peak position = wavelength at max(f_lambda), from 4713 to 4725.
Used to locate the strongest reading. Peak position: 4720.25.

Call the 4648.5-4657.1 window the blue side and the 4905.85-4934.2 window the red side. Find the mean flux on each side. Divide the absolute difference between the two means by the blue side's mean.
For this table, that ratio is 0.10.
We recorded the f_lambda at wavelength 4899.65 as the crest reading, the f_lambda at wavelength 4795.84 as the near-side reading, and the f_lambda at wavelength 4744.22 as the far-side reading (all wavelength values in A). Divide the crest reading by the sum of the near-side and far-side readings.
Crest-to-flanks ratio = 0.454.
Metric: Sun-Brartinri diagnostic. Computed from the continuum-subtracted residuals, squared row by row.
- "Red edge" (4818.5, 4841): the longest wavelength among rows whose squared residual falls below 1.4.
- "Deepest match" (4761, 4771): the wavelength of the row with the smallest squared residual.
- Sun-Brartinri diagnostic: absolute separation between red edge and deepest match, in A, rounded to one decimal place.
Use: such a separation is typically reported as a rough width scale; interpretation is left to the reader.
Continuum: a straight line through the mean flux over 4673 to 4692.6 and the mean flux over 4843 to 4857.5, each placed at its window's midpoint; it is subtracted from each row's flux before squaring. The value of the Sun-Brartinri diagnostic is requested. 78.5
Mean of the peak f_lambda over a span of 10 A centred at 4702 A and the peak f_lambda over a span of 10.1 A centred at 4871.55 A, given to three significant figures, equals 19.2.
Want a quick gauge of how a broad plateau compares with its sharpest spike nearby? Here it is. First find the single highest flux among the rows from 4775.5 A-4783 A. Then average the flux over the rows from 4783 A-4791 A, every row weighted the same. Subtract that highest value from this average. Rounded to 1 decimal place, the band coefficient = -1.1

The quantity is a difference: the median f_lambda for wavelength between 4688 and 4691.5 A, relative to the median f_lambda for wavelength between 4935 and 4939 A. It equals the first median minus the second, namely -2.7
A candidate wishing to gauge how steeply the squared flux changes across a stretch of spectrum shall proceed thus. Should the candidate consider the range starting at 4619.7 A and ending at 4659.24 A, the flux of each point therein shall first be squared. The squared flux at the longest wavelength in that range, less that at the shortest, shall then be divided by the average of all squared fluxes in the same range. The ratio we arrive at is -0.23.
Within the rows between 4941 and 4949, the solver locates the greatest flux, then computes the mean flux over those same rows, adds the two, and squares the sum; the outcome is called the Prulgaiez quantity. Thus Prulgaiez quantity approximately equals 1783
